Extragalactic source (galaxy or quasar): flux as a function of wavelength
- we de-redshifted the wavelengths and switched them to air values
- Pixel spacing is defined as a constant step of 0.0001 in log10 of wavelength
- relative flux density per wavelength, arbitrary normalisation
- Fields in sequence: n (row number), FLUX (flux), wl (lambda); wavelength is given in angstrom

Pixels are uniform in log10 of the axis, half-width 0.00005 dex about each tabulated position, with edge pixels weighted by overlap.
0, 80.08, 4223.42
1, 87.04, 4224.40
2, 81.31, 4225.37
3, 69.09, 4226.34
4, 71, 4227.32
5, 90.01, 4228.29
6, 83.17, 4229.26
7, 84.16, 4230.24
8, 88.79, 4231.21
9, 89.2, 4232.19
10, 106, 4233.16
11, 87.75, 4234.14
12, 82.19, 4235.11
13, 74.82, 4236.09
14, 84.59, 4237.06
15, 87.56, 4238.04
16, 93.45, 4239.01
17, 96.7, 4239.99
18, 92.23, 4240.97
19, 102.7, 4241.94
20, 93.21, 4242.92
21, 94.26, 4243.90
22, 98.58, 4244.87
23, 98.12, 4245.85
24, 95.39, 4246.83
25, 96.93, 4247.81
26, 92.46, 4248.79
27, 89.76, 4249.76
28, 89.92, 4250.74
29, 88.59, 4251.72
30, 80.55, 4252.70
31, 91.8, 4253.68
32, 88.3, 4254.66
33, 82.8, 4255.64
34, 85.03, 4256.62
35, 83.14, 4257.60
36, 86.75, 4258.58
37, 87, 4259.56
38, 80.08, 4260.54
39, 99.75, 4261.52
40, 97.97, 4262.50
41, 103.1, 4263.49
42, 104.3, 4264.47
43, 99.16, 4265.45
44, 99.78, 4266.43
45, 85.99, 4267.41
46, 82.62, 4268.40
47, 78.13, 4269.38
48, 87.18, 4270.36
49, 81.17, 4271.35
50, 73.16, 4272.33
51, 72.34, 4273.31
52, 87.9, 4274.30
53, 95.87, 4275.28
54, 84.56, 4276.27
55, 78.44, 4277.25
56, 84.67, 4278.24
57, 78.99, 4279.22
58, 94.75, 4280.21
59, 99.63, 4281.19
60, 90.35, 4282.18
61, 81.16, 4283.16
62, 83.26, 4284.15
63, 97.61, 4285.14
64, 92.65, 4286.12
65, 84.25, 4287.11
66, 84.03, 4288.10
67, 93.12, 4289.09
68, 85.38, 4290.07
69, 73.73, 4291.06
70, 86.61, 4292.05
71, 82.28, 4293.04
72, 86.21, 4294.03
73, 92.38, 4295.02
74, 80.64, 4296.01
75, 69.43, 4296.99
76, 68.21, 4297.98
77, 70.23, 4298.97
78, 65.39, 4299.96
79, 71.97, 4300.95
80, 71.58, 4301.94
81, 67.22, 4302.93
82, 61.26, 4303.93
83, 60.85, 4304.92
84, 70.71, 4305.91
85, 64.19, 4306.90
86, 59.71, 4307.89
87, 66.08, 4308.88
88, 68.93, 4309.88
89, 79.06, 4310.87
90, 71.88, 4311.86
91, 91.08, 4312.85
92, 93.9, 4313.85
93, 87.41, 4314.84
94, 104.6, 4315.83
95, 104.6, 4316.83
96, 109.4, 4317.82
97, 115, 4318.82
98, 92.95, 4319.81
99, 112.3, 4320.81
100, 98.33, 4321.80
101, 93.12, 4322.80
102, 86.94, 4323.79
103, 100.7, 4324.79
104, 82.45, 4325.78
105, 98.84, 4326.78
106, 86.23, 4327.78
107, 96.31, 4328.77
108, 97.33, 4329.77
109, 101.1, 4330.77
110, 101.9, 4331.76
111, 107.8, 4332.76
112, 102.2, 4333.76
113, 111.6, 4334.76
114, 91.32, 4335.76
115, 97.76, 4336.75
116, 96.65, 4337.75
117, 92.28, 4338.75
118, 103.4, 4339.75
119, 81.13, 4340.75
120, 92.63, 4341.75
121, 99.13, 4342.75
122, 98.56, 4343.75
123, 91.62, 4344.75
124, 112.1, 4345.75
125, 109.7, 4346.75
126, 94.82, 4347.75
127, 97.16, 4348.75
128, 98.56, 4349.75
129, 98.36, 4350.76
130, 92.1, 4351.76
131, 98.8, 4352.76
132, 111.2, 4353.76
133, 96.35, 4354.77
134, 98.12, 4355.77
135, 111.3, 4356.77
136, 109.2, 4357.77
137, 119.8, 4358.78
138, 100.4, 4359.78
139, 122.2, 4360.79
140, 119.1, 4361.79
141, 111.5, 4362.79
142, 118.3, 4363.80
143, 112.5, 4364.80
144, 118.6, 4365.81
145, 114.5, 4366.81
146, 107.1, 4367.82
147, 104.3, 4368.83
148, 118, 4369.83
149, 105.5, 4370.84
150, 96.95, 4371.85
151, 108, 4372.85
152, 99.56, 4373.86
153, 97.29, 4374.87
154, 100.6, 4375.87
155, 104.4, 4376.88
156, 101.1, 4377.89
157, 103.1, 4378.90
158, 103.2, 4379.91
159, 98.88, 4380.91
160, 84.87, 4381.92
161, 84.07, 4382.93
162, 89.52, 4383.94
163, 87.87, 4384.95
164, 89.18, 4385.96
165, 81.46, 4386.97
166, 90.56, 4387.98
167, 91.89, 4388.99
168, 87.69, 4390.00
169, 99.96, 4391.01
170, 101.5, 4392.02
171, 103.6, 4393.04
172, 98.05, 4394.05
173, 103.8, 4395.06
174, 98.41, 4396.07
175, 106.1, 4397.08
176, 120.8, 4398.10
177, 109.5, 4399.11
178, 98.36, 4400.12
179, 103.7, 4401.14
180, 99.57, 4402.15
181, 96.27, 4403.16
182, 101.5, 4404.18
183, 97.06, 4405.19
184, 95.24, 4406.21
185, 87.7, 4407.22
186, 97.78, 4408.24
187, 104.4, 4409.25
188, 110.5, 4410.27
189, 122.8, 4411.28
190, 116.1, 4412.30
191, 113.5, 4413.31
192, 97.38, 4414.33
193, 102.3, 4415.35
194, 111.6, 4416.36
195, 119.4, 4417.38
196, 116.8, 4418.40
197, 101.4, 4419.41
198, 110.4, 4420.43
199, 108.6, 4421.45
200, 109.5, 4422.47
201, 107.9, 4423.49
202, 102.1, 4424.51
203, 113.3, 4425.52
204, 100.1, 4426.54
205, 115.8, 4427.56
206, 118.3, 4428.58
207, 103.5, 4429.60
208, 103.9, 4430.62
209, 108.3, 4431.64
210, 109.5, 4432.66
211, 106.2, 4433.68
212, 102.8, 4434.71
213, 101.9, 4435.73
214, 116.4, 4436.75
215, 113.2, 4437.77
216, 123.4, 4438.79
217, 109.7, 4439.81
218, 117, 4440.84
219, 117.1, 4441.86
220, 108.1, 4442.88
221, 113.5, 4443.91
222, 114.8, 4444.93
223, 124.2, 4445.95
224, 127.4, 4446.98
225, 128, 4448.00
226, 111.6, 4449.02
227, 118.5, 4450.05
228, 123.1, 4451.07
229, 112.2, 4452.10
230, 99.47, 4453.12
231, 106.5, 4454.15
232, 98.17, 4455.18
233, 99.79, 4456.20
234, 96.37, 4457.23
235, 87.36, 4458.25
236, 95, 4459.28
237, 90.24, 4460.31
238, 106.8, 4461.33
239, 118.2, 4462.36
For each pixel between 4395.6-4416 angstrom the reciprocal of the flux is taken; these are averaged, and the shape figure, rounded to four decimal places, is 0.0097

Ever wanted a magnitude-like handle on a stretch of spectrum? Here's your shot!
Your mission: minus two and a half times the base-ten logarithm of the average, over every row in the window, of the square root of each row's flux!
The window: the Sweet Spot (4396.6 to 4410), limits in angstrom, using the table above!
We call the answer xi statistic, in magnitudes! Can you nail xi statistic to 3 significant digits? -2.51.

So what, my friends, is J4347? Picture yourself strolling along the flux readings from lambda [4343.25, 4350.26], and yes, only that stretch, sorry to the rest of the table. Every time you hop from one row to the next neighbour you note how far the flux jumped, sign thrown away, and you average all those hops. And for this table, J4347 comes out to 8.1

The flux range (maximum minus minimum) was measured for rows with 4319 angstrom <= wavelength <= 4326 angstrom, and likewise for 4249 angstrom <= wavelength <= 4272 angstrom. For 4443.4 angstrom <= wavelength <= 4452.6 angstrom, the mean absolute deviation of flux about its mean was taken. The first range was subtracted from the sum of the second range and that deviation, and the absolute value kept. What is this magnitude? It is 2.0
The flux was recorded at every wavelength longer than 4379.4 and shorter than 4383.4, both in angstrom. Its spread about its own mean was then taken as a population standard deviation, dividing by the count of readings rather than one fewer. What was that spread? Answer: 8.4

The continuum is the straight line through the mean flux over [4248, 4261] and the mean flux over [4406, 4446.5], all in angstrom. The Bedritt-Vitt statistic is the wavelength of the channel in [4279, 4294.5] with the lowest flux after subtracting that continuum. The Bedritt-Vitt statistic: 4291.06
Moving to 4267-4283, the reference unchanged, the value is 4273.31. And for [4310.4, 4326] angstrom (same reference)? 4311.86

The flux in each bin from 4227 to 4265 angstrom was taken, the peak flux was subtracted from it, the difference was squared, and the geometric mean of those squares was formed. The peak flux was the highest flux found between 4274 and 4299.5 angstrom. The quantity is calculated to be 54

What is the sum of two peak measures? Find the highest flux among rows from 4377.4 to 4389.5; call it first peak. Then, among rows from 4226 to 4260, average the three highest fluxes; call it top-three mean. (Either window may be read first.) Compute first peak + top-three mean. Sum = 206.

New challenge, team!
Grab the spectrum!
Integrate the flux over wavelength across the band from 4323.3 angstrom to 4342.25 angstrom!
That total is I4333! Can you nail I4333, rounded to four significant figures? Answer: 1824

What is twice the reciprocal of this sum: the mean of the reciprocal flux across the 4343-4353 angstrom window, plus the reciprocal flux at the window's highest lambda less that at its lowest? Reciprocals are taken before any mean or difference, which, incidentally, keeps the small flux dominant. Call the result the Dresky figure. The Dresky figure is 198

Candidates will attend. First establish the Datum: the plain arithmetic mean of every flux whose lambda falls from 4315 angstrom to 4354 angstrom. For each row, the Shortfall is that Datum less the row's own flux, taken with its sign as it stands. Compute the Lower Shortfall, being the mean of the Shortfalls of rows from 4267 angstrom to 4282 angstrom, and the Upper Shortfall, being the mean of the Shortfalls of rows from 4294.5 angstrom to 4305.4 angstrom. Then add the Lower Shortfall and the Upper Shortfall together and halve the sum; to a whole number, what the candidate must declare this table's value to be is 21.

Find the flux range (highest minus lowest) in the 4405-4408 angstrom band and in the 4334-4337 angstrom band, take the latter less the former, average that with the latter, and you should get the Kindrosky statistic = 16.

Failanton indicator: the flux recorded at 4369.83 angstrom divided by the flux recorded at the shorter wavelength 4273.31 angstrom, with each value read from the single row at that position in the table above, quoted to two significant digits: 1.6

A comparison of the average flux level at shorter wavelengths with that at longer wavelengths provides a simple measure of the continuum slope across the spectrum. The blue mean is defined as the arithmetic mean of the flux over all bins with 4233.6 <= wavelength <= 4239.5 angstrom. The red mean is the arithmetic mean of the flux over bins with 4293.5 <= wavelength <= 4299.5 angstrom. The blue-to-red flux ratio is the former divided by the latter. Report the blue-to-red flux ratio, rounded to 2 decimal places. 1.09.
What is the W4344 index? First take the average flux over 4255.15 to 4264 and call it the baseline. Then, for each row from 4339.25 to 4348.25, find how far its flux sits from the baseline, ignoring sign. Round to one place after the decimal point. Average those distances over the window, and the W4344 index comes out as 10.5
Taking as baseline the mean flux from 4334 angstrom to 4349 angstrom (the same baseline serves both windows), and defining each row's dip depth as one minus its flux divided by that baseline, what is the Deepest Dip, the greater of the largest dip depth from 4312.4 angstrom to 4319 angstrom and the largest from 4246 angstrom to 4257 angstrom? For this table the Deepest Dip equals 0.18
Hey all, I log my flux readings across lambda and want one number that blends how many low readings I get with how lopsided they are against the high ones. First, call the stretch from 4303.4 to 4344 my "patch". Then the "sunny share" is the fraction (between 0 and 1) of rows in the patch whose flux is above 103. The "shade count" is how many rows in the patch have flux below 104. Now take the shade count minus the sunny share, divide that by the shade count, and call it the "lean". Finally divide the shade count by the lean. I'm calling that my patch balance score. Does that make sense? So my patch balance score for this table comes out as 34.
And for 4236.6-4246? 10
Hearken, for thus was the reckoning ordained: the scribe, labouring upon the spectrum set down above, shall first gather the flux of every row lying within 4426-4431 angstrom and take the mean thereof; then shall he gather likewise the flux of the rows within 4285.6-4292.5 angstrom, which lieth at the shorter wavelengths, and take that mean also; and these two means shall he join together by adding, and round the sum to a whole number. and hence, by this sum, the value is 194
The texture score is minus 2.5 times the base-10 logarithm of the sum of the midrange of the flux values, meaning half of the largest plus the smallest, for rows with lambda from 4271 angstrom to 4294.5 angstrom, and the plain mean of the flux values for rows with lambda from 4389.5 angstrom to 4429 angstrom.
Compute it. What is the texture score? -5.70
